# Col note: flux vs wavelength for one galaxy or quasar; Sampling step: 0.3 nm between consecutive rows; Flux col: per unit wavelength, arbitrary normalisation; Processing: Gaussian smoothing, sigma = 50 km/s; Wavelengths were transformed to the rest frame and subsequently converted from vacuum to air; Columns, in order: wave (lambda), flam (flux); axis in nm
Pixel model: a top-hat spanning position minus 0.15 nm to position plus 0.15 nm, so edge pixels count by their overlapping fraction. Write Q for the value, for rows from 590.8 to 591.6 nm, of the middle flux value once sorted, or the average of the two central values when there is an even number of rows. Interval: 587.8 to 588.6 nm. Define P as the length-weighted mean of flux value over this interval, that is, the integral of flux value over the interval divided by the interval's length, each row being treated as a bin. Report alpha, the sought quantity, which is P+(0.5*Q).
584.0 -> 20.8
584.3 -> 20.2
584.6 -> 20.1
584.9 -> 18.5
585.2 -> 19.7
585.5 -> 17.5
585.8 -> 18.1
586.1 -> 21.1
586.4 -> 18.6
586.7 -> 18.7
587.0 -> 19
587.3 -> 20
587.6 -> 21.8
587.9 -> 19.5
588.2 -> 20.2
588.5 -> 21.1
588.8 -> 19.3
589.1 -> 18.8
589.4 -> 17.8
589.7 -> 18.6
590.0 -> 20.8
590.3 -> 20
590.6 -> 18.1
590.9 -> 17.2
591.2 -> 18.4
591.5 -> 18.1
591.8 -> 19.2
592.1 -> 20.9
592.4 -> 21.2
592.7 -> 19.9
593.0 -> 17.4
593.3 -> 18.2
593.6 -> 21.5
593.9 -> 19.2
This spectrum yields 29.3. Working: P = 20.3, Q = 18.1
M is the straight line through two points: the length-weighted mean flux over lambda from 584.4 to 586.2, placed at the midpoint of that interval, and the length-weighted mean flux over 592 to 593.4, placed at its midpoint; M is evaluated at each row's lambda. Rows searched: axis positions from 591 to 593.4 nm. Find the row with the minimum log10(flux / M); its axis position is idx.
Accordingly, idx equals 593.0 nm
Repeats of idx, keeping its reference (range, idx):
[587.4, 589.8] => 589.4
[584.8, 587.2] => 585.5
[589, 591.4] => 590.9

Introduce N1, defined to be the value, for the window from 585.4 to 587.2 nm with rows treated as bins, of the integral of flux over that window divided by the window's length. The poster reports 18.9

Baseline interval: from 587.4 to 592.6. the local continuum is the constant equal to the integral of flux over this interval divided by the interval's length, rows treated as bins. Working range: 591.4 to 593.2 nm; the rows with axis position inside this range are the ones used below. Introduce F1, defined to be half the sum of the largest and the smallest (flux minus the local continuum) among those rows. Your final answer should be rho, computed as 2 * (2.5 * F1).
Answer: -0.9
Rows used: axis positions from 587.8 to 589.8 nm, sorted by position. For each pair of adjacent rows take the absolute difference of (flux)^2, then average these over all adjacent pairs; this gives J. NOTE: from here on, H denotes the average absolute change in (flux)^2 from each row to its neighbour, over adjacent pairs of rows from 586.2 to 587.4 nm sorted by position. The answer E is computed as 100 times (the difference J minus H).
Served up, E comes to 1906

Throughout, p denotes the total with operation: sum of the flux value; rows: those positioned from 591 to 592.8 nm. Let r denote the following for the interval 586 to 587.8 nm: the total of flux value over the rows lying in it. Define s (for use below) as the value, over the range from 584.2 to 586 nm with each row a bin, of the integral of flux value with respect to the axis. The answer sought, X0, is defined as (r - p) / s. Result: 0.04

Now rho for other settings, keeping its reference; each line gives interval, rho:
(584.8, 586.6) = -0.9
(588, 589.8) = -0.1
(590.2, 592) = -4.4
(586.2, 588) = 3.6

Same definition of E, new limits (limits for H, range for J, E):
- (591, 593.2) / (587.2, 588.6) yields 1222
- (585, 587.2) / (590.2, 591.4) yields -689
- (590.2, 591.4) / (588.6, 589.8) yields -2070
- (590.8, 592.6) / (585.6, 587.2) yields 2287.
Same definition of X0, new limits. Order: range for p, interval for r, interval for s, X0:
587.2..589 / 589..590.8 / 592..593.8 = -0.22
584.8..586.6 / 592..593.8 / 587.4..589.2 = 0.15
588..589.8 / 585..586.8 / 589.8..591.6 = -0.06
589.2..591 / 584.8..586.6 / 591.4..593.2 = 0.03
